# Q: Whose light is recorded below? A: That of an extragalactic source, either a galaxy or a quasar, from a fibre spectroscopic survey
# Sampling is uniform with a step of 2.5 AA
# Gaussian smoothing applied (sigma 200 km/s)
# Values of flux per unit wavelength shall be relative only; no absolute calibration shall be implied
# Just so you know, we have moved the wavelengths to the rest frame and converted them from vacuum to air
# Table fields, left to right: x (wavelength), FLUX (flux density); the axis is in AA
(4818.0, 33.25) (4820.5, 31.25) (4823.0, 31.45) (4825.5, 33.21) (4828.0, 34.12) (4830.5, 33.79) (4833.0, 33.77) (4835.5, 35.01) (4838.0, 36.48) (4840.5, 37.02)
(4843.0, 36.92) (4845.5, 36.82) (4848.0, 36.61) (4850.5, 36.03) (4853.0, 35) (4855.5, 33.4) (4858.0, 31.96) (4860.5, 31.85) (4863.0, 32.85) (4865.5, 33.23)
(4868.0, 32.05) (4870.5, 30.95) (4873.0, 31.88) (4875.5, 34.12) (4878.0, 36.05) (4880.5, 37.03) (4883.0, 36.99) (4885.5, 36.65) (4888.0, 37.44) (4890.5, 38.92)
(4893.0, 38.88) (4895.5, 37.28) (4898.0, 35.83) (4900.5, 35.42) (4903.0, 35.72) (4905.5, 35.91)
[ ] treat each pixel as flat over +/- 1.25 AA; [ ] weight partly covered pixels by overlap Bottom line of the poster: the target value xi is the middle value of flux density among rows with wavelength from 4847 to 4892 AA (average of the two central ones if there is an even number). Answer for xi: 34.6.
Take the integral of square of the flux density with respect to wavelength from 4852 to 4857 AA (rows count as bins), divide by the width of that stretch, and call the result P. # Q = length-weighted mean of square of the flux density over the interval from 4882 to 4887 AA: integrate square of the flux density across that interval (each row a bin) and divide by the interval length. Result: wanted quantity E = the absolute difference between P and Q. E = 197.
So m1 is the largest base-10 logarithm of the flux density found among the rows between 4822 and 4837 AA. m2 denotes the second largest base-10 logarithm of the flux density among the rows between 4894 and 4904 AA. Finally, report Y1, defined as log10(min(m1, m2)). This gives 0.189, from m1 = 1.54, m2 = 1.55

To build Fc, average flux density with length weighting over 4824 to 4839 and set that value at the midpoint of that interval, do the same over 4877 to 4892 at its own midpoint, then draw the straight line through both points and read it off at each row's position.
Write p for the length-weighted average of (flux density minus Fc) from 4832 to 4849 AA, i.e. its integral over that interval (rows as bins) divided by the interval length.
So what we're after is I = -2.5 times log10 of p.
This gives -0.3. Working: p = 1.3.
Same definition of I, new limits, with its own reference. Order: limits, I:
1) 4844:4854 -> 0.1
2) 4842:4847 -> -0.7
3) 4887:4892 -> 0.3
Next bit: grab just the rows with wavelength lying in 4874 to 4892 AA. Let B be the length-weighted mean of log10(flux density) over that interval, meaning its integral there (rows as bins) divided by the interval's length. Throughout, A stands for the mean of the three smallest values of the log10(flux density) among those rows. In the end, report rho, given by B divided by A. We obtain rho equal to 1.01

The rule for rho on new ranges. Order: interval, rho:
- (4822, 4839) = 1.01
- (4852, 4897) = 1.03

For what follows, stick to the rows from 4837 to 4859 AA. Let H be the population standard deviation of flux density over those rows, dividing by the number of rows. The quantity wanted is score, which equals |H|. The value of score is 1.7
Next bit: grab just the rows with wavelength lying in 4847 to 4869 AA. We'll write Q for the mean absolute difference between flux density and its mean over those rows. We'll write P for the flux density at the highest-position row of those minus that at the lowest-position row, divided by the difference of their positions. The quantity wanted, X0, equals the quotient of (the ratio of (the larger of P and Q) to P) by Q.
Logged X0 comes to -4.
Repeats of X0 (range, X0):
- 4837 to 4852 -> -28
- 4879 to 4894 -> 7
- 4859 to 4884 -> 4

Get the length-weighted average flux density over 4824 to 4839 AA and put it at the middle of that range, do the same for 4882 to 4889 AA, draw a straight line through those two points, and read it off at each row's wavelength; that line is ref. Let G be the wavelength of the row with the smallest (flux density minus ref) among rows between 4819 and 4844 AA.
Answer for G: 4820.5 AA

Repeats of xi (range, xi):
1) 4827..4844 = 35.0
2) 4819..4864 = 34.0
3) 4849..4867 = 33.2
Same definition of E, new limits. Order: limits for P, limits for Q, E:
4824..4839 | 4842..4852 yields 157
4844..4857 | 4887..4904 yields 113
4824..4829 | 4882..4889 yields 245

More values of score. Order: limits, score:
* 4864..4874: 0.8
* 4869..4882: 2.3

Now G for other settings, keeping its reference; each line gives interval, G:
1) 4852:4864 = 4860.5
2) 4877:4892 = 4878.0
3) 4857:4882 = 4870.5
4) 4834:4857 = 4855.5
